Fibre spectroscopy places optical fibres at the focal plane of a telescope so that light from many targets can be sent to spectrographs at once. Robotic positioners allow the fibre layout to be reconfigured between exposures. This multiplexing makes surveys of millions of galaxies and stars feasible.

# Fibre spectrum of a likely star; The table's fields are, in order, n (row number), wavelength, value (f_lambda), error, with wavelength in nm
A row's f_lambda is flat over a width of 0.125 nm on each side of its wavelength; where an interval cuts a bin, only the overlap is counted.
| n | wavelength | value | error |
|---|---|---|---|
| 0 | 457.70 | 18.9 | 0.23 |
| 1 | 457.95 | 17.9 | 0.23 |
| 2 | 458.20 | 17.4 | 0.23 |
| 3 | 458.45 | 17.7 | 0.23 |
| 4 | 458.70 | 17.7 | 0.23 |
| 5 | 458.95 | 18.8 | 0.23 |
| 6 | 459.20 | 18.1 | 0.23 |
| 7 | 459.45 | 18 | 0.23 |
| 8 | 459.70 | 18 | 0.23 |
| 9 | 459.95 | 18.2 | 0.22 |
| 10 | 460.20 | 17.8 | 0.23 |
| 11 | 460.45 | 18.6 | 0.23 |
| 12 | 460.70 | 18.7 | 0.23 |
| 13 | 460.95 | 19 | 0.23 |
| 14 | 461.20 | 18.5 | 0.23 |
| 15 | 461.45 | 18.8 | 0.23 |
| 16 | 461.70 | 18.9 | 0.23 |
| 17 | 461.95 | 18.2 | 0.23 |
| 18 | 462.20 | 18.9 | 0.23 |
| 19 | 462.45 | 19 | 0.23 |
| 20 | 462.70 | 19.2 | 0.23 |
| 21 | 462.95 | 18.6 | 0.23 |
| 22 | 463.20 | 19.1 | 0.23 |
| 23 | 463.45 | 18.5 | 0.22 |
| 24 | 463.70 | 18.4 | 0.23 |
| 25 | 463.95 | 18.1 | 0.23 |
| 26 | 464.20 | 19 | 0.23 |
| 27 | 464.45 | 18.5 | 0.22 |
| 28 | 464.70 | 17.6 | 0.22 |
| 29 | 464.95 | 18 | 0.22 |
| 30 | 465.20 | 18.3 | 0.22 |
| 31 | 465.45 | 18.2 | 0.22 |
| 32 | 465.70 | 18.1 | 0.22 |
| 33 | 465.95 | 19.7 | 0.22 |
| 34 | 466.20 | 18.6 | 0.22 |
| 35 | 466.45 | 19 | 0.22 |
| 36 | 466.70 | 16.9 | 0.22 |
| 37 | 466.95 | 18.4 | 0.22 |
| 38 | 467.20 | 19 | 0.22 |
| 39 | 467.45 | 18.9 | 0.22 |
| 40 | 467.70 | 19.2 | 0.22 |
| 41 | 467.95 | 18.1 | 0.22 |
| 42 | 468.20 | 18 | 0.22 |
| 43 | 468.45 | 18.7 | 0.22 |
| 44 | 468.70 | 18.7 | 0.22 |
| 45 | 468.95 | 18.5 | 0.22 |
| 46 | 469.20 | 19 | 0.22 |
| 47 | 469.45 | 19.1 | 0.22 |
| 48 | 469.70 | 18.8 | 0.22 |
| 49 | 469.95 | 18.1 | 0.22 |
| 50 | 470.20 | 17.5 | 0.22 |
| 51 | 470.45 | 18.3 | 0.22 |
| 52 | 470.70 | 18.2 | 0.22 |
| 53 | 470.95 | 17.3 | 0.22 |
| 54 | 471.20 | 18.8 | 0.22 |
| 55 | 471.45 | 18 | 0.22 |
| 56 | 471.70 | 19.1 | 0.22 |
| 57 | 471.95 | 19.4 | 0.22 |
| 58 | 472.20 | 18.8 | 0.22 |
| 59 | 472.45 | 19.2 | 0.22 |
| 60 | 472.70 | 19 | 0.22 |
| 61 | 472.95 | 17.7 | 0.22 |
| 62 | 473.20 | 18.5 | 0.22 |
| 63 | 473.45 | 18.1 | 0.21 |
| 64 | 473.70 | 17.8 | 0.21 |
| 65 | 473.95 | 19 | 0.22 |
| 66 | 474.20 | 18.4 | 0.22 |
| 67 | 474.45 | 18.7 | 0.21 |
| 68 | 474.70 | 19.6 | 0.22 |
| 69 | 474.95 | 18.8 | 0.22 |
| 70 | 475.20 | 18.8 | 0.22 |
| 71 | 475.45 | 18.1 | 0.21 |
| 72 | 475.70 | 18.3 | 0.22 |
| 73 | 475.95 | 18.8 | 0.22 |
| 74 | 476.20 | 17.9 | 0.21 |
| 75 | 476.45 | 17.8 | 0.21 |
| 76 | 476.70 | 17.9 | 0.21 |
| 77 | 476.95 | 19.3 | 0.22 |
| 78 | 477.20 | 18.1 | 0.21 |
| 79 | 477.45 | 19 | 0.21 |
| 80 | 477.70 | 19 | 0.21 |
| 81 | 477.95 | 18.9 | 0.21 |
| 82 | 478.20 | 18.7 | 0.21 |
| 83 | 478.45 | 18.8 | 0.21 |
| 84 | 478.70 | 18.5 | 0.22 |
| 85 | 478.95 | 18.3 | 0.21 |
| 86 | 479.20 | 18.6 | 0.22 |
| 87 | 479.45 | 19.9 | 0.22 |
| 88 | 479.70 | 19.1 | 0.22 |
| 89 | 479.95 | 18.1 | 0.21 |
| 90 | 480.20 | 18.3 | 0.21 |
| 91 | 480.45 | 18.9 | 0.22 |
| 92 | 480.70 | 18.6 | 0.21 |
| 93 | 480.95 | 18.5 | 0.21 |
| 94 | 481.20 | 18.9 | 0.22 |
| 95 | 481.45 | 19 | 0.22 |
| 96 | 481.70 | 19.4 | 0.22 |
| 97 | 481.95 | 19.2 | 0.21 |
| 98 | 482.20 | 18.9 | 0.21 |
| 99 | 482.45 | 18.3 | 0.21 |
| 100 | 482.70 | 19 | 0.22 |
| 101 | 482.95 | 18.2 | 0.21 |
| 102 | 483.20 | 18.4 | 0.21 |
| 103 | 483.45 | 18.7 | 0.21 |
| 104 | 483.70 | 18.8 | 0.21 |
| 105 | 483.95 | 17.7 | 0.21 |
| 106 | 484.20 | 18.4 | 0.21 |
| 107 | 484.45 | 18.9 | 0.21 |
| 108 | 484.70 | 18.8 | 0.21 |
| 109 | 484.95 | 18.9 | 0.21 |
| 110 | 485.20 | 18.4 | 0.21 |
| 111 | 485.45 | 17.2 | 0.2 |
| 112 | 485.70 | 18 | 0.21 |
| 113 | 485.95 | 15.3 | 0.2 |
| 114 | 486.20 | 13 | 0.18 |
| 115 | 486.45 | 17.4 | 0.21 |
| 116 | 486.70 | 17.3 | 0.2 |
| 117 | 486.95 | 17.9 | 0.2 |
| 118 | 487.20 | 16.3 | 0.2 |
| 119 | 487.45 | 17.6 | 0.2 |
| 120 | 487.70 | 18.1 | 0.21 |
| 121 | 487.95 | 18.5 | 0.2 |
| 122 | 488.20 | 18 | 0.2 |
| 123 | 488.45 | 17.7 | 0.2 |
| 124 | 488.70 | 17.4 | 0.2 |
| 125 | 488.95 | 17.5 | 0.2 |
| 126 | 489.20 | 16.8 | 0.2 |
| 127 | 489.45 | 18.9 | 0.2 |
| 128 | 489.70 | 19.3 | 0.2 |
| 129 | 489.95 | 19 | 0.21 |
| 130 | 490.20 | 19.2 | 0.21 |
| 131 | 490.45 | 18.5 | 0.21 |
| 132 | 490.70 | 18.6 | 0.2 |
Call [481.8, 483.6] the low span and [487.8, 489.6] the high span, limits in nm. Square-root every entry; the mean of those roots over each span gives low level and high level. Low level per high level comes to 1.02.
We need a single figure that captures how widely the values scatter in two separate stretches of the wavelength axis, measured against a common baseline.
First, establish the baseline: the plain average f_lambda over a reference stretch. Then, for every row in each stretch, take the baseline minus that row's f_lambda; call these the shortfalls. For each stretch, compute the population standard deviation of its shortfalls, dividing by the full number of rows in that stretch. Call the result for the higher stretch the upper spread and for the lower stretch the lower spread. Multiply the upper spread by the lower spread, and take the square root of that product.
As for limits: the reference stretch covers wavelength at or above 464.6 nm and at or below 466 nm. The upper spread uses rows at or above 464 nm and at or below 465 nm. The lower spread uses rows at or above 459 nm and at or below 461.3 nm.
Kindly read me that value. 0.44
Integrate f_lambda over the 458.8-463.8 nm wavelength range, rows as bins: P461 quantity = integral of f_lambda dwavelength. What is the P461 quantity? 92.8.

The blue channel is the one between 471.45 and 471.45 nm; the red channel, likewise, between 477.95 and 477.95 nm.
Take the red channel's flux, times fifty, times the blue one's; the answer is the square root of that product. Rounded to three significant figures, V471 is 130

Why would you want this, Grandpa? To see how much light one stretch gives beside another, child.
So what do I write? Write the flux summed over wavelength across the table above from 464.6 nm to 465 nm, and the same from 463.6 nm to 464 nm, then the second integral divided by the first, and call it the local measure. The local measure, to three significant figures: 1.03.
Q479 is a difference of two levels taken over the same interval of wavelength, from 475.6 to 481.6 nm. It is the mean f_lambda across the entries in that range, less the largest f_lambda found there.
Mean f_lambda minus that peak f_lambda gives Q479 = -1.3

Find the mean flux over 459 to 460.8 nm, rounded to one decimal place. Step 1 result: 18.2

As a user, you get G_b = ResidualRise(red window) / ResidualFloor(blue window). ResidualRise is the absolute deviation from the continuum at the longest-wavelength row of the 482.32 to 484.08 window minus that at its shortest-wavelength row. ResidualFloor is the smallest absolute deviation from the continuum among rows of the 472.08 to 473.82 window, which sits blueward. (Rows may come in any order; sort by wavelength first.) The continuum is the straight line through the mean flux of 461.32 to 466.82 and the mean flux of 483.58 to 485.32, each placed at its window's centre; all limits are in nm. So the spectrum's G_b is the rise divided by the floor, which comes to 15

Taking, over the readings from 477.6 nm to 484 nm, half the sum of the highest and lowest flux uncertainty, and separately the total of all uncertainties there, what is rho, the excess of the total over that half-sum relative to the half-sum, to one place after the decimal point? 24.8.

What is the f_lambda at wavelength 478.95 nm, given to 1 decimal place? 18.3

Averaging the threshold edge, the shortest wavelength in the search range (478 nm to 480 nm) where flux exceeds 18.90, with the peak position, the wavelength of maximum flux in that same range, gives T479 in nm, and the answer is 479.45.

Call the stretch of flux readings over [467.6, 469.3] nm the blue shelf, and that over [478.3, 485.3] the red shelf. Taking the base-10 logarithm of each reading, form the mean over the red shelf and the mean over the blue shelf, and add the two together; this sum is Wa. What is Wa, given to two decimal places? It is 2.54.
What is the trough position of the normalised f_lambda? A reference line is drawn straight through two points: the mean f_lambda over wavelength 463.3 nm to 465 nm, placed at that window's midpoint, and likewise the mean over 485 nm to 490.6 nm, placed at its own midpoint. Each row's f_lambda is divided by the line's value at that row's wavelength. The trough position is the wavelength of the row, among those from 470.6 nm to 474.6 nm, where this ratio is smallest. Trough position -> 470.95 nm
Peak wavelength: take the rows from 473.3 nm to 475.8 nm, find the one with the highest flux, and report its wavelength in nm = 474.70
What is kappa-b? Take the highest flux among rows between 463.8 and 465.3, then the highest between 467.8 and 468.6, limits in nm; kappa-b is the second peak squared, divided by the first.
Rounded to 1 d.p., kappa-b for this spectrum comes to 18.4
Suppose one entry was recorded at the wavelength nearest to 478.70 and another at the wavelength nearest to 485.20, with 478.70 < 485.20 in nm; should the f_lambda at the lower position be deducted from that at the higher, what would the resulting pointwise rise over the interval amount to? -0.1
